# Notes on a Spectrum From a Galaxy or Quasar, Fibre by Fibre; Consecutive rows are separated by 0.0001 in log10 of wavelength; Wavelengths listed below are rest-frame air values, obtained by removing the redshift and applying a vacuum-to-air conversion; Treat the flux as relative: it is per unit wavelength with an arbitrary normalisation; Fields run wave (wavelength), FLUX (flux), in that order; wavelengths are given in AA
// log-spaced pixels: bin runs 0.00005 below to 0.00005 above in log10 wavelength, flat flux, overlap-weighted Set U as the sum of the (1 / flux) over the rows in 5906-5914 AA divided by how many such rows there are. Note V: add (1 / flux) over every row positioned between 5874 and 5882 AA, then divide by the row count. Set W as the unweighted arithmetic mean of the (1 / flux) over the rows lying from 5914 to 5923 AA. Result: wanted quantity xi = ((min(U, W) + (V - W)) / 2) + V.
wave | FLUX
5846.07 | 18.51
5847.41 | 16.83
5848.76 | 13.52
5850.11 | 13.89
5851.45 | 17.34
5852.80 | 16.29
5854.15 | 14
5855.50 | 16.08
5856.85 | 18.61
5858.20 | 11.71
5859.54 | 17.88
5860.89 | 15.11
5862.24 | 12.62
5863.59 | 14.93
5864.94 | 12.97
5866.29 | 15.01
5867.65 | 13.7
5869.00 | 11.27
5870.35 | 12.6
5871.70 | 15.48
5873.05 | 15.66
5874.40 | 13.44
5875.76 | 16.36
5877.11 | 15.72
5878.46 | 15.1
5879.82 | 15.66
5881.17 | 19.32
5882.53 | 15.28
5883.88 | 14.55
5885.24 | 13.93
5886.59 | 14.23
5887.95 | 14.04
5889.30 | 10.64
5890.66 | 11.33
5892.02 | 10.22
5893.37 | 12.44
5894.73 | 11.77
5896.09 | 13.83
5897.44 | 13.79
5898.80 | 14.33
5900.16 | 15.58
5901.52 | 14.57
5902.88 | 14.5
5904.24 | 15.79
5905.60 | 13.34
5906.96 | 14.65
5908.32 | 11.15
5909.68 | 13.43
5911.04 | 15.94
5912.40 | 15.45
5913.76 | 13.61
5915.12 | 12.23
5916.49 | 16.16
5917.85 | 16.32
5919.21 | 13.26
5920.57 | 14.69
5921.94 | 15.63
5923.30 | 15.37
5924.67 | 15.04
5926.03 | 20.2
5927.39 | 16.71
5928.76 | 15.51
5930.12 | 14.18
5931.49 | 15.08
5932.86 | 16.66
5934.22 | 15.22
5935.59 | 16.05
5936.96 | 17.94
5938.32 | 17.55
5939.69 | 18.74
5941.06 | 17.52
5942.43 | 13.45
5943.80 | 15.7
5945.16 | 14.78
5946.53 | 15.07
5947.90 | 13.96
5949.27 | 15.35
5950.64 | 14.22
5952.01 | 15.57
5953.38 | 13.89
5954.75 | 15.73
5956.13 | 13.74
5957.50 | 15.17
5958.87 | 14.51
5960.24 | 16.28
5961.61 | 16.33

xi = 0.095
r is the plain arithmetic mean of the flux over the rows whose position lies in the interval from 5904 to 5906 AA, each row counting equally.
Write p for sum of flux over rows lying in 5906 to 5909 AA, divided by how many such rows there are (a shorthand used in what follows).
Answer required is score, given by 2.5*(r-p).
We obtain 4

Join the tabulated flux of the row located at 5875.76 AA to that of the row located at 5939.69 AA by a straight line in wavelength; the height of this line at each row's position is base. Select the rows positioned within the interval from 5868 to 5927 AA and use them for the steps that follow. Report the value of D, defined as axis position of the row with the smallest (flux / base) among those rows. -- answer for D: 5892.02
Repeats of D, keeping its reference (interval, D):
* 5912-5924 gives 5915.12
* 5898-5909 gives 5908.32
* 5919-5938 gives 5919.21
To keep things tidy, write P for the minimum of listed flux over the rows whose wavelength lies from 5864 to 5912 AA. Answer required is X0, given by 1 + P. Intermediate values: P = 10.22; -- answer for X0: 11.2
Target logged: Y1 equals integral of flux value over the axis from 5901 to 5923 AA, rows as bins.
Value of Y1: 318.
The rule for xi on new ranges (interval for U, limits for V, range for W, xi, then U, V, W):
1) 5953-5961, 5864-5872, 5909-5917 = 0.111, 0.067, 0.075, 0.070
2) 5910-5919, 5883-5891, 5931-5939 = 0.116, 0.068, 0.077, 0.061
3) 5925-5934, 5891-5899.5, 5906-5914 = 0.114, 0.062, 0.080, 0.072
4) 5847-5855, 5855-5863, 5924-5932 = 0.101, 0.066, 0.067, 0.063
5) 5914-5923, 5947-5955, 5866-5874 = 0.100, 0.069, 0.068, 0.073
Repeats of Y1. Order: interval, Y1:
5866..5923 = 809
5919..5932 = 204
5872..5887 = 231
